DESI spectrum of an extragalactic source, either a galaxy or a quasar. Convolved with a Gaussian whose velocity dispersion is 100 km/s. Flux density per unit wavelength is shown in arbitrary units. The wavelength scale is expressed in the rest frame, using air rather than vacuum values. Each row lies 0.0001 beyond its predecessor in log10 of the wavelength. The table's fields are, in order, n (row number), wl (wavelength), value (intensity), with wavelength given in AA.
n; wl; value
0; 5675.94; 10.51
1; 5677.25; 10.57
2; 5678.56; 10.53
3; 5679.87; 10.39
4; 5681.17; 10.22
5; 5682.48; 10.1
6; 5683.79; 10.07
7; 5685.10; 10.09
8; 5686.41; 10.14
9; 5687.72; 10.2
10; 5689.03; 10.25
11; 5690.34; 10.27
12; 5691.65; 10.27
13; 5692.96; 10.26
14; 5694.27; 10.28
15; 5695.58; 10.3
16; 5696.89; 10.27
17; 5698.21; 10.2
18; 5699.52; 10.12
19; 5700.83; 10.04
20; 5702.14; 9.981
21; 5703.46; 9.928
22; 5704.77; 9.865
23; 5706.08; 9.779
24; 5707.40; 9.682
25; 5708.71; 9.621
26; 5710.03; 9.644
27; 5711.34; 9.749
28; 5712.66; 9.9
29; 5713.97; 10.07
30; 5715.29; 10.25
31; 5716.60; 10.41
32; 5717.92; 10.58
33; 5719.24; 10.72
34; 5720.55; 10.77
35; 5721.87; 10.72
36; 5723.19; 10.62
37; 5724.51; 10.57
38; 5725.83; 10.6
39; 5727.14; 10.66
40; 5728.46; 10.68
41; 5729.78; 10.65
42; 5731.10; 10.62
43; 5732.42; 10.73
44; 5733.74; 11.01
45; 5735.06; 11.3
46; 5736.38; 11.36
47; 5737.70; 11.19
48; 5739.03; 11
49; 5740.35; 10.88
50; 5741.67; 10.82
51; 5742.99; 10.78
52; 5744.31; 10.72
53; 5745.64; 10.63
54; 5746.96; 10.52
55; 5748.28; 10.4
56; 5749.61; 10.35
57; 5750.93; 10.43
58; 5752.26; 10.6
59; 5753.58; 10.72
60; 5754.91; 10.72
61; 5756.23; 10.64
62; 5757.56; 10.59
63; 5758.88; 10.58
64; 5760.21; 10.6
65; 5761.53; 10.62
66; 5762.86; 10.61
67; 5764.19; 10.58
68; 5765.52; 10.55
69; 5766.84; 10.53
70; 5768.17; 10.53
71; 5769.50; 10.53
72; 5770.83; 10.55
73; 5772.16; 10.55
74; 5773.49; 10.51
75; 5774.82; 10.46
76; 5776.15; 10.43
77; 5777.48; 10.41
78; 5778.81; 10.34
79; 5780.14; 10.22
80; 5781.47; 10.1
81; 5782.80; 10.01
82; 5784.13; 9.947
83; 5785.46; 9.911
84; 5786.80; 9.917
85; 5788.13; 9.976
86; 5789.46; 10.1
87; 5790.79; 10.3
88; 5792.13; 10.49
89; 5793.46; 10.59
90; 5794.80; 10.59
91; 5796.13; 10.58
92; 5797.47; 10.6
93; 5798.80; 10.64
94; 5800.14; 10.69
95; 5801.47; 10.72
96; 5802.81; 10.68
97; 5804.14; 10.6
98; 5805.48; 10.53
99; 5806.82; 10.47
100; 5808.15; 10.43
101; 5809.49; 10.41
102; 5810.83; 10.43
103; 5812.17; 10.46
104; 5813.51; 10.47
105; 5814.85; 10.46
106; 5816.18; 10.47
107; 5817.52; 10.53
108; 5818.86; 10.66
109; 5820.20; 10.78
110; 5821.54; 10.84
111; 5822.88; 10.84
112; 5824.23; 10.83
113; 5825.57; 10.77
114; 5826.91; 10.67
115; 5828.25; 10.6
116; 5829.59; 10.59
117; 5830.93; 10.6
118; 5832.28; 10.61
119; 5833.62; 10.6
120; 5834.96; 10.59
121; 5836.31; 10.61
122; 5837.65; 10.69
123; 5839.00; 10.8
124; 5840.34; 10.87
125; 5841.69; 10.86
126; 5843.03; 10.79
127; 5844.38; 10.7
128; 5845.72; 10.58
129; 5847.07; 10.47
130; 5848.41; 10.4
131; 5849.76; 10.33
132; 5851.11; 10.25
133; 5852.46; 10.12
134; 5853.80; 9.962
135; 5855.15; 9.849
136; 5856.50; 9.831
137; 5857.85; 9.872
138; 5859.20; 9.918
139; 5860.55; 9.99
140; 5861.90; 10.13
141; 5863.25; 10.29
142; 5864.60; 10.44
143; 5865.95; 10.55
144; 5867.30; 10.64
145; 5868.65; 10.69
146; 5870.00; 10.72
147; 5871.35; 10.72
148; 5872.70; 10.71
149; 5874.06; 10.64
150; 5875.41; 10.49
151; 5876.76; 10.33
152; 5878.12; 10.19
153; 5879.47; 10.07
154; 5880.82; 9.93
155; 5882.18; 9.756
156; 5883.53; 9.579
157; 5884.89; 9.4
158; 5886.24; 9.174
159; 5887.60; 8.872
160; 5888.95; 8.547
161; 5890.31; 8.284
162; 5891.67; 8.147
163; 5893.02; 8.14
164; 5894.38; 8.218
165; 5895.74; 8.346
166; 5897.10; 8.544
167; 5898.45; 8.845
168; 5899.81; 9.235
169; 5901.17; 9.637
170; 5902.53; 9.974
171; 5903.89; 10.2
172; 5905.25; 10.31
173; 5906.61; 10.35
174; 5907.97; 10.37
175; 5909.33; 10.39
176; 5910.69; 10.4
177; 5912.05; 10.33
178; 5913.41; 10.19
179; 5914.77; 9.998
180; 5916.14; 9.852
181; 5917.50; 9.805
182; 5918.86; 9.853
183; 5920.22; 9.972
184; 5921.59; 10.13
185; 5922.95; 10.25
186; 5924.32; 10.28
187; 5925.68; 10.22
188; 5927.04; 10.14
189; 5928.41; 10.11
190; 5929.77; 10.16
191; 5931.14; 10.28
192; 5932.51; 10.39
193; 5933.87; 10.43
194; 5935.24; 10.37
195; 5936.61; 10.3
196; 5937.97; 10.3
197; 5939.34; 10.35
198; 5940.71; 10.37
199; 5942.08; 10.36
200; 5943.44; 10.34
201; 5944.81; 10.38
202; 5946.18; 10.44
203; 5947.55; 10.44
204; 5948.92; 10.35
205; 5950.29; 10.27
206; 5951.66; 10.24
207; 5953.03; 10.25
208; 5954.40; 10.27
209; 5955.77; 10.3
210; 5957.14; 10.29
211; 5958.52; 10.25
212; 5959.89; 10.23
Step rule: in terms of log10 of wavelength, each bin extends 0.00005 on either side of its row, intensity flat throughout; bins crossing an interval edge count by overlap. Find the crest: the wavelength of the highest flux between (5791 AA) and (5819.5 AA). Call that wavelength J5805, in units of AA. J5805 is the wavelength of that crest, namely 5801.47 AA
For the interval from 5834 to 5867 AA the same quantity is 5840.34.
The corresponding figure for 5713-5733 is 5720.55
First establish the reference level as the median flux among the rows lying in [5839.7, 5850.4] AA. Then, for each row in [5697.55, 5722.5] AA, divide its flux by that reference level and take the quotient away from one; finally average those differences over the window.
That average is 0.050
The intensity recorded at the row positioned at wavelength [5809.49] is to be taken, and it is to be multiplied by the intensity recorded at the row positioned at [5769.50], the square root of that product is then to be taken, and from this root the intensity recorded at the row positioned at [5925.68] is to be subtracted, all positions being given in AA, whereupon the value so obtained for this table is 0.25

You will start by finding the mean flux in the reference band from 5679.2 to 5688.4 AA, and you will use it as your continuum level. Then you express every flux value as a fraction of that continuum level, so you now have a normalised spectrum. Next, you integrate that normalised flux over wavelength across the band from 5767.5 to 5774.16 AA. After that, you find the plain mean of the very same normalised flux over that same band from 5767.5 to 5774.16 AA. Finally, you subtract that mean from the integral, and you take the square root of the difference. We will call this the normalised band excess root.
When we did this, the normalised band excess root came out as 2.42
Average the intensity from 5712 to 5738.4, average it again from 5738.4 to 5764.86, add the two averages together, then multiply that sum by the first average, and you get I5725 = 227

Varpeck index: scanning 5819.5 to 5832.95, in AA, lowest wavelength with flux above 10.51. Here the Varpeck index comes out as 5820.20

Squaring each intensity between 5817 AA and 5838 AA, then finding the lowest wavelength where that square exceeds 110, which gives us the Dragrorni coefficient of 5817.52 AA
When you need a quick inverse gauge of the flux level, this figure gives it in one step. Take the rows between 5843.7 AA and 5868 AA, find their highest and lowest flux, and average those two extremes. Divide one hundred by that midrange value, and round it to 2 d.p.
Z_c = 9.74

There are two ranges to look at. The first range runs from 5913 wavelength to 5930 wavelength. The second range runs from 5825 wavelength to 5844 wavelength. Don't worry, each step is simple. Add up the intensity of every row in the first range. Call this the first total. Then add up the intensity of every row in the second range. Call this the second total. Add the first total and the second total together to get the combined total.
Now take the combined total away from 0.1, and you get -281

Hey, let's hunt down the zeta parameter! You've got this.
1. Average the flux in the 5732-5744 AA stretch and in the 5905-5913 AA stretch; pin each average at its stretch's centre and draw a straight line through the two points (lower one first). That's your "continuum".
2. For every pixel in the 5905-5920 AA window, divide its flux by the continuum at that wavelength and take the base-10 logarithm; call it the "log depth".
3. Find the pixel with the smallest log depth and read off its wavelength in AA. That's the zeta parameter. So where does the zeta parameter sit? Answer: 5917.50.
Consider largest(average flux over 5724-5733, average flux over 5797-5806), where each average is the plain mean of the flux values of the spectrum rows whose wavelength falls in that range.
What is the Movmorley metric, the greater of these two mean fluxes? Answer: 10.6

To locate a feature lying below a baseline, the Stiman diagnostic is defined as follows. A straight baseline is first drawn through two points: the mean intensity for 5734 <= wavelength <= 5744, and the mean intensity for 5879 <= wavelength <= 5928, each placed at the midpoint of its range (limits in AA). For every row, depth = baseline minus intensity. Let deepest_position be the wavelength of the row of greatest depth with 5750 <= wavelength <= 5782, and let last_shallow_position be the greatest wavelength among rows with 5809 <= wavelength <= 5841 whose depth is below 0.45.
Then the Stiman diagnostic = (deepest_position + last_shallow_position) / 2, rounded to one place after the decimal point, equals 5810.9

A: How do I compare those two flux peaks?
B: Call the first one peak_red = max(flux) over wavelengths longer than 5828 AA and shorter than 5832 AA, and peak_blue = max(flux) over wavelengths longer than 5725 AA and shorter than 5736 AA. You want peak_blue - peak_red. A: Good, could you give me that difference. 0.70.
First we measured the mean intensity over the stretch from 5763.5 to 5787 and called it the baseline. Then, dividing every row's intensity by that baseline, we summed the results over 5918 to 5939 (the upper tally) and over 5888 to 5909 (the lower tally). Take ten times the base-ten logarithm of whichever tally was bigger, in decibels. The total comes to 11.71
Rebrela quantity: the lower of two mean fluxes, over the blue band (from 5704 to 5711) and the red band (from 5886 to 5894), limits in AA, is 8.5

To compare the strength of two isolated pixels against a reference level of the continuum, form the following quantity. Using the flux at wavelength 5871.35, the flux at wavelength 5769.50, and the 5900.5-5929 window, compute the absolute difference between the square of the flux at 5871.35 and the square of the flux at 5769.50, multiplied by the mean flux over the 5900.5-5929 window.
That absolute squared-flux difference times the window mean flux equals 41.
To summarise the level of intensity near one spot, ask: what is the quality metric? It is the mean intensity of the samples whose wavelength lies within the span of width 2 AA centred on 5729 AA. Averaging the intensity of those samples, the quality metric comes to 10.7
